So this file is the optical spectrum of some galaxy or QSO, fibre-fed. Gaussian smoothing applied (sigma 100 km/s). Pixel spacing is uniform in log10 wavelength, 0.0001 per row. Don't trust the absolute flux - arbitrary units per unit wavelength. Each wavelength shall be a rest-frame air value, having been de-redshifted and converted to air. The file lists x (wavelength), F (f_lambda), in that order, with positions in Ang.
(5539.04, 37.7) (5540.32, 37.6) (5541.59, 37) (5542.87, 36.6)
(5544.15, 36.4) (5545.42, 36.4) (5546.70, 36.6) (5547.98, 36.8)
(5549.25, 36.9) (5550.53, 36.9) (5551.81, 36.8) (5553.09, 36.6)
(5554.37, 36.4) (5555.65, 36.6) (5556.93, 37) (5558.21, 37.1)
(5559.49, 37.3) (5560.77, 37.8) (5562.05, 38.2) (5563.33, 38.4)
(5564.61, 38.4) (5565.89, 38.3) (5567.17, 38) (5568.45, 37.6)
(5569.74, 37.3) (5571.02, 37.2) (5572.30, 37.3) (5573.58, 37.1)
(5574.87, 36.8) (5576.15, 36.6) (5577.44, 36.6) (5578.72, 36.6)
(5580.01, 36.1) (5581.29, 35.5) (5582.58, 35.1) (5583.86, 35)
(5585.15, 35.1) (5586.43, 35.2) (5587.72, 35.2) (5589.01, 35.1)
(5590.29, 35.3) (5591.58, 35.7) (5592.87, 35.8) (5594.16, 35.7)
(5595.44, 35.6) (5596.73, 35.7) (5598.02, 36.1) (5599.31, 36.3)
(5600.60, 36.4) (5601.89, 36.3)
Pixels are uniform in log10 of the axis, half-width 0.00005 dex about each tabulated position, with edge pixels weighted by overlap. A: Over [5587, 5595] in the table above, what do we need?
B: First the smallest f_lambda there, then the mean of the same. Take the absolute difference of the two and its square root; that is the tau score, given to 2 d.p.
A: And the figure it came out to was 0.61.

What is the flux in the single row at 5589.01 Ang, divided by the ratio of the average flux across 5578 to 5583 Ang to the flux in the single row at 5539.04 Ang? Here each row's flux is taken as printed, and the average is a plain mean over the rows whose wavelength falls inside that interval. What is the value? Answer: 36.9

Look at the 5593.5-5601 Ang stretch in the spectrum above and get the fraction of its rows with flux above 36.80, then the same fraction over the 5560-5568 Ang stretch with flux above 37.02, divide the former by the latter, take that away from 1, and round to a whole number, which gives 1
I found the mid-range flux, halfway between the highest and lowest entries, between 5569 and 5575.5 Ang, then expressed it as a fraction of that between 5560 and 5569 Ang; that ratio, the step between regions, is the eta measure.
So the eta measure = 0.975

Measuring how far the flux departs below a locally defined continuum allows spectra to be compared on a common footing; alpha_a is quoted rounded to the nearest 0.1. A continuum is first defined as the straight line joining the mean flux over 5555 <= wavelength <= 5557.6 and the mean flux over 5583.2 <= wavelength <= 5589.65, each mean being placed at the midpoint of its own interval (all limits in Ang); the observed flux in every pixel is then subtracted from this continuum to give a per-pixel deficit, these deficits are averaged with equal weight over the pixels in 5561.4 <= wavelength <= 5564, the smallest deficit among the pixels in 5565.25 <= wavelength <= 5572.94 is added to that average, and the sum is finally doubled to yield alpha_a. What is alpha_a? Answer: -7.8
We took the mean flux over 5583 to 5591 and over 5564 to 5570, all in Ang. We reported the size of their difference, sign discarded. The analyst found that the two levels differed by 2.8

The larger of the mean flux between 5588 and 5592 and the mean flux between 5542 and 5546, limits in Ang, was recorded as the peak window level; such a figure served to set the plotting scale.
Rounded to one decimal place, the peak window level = 36.5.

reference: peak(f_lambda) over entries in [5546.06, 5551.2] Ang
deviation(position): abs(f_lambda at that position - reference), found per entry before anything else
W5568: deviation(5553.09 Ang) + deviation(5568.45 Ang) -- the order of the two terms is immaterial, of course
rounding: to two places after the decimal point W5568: 1.00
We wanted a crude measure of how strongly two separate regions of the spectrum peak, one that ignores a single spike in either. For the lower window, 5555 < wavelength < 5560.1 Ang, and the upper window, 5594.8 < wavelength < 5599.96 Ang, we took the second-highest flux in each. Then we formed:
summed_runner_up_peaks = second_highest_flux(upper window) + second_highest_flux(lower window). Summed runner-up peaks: 73.2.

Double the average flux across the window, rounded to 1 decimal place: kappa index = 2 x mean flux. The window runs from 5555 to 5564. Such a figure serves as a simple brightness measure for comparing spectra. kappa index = 75.0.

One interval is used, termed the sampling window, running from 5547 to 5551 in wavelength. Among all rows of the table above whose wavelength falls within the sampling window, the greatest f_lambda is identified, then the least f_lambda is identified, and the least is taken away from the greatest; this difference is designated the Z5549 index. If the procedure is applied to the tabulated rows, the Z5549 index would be 0.10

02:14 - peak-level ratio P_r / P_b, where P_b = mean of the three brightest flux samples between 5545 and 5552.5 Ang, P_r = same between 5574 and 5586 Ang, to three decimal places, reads 0.995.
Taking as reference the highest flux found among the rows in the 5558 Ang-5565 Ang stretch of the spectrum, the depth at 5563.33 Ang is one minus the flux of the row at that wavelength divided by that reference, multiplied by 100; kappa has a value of 0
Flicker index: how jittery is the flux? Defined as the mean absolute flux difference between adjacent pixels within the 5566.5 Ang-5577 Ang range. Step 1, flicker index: 0.23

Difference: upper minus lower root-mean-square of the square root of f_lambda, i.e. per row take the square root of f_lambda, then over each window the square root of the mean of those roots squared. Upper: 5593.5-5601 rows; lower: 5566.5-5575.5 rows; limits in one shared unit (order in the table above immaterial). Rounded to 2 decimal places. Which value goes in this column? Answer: -0.11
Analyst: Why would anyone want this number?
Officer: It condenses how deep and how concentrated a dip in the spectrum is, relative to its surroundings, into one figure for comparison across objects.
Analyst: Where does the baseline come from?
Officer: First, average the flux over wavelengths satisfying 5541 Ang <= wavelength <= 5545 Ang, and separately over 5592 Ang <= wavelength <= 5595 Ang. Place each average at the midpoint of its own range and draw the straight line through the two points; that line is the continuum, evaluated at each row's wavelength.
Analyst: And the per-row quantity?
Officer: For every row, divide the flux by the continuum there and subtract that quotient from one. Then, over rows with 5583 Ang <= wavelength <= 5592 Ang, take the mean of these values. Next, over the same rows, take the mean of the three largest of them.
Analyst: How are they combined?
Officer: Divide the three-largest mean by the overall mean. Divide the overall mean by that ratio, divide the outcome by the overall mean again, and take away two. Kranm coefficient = -1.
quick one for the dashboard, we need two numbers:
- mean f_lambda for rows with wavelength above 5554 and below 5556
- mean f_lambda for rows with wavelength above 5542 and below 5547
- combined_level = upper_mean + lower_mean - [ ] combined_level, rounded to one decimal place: 73.0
